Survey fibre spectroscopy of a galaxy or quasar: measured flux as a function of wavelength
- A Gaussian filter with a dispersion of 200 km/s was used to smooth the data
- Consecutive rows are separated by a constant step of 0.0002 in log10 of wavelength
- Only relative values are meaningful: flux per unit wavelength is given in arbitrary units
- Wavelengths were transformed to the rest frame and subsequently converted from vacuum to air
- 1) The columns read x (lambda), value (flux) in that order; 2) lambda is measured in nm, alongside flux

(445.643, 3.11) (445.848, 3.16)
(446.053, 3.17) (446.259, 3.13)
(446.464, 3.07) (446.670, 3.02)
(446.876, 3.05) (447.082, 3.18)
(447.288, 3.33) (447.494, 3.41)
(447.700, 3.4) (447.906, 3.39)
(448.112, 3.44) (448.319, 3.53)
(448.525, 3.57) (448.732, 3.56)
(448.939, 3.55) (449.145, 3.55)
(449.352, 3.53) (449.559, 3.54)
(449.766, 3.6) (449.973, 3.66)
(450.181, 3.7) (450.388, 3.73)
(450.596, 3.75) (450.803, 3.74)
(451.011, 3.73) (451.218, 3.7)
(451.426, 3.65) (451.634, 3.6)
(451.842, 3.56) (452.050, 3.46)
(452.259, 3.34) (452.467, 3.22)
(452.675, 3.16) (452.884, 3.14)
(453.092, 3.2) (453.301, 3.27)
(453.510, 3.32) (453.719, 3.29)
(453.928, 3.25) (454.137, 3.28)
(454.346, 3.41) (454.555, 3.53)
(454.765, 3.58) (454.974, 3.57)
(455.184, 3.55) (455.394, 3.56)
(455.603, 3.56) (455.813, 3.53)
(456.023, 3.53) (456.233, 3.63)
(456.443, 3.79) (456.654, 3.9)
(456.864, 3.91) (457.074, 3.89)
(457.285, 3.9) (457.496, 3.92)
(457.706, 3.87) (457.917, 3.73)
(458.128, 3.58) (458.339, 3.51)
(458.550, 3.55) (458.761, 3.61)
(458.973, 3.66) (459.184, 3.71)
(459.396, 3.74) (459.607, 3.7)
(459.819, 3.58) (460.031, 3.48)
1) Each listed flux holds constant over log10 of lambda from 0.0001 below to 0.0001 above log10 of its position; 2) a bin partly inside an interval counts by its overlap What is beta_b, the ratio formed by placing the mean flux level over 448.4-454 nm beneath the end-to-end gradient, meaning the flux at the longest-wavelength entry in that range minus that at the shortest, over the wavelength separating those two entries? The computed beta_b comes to -0.02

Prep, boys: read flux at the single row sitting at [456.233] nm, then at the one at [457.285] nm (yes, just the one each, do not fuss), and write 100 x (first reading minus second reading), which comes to -27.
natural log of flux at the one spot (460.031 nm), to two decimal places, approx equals 1.25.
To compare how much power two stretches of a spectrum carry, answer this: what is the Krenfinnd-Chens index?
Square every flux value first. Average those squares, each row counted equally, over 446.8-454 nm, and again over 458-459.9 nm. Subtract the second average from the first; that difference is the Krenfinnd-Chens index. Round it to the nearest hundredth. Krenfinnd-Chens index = -1.15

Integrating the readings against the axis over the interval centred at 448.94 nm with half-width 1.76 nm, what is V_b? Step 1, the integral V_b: 12.5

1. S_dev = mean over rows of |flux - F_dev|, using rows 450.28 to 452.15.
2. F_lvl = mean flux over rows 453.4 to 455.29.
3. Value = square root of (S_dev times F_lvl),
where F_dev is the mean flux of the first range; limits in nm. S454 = 0.5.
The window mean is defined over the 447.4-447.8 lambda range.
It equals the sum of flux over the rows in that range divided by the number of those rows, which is 3.4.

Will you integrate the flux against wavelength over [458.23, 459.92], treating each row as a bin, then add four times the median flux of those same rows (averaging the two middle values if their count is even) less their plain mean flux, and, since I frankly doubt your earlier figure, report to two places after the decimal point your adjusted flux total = 17.05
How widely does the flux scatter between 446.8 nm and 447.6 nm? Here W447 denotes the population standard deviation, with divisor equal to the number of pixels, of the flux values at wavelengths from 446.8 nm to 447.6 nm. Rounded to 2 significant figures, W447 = 0.14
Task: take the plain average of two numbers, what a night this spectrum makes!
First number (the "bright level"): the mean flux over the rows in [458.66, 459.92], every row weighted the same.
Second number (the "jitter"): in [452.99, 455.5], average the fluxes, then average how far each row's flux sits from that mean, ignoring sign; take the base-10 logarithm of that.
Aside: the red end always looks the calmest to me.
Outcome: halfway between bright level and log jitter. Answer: 1.39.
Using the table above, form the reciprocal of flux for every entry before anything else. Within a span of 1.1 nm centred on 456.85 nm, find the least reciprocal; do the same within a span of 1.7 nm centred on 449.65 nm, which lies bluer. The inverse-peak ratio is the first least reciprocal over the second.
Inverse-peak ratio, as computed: 0.95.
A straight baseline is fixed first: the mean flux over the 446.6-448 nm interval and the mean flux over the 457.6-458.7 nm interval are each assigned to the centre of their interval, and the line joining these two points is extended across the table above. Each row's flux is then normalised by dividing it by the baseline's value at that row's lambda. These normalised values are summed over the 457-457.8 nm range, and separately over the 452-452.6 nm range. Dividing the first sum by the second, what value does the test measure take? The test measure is 1.5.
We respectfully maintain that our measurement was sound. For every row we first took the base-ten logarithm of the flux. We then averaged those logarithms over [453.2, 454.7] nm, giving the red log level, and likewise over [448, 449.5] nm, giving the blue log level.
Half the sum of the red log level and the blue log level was 0.54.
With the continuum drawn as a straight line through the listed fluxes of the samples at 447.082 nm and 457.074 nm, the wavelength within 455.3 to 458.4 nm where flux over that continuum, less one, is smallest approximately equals 458.339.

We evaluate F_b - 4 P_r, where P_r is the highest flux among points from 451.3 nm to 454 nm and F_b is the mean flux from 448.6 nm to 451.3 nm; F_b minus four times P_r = -11.0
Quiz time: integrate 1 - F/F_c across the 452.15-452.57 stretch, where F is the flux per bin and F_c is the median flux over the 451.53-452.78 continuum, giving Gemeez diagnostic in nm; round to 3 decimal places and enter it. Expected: 0.015 nm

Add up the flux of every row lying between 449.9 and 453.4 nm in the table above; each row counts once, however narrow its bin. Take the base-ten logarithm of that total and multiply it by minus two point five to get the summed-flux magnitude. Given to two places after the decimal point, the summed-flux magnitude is -4.44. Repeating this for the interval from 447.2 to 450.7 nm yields -4.45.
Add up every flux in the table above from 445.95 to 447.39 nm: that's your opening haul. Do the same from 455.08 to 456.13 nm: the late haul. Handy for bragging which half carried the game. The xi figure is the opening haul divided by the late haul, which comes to 1.24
